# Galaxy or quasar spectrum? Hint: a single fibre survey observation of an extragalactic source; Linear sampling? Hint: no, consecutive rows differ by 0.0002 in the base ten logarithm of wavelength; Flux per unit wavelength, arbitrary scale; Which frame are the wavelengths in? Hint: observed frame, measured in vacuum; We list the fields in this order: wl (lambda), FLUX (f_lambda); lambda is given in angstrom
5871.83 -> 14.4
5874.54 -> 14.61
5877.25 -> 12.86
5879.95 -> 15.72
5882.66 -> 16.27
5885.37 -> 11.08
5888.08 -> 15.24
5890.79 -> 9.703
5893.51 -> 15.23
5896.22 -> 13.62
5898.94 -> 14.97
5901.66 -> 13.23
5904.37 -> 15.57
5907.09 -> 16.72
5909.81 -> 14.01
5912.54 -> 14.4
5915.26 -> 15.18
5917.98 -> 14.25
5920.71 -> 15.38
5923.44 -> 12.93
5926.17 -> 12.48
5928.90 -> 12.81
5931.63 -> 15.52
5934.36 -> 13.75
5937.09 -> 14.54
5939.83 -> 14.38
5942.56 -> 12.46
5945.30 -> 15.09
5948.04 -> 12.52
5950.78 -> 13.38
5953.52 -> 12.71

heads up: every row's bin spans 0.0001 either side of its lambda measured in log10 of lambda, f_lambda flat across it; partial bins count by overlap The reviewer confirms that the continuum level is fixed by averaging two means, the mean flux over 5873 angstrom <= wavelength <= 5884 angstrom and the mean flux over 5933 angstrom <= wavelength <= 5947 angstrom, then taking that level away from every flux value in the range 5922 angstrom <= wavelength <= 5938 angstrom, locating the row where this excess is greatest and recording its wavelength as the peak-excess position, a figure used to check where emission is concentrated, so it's 5931.63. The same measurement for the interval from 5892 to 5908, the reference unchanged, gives 5907.09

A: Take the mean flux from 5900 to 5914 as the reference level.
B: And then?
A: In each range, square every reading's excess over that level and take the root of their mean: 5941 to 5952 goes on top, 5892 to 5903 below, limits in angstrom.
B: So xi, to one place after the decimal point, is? 1.8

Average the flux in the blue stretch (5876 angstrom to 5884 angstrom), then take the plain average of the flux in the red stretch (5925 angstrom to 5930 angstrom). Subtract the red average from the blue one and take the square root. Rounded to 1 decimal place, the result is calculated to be 1.5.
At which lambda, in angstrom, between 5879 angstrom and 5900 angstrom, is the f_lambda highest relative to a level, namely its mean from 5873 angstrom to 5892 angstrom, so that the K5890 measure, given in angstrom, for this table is 5882.66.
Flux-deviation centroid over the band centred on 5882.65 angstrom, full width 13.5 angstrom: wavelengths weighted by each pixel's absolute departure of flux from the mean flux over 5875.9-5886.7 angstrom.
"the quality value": 5883.1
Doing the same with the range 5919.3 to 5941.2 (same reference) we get 5928.0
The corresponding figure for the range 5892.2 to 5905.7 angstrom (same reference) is 5899.5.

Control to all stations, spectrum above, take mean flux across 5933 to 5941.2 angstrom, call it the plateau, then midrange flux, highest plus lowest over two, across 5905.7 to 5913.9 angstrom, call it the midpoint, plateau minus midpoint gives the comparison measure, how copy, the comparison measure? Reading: -1.1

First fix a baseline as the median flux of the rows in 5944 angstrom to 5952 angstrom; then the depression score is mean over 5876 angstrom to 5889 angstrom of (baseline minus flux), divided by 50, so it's -0.017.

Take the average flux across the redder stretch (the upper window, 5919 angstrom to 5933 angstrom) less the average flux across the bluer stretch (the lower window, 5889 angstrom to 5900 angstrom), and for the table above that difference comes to 0.4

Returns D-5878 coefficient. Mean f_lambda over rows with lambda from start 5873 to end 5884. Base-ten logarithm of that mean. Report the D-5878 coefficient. 1.17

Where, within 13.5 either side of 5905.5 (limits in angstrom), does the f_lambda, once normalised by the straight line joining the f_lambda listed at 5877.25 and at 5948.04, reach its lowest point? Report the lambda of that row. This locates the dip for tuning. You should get 5901.66 angstrom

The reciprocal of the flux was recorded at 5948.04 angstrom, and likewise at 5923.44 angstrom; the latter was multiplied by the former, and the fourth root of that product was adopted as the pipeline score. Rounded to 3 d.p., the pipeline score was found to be 0.280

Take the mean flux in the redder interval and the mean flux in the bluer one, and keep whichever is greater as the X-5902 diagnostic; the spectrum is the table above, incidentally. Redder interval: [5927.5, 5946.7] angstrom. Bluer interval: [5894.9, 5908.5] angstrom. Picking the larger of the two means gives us 14.8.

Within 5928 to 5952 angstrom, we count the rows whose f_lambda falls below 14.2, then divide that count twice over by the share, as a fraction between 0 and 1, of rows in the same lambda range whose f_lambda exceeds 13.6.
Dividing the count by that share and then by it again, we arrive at 16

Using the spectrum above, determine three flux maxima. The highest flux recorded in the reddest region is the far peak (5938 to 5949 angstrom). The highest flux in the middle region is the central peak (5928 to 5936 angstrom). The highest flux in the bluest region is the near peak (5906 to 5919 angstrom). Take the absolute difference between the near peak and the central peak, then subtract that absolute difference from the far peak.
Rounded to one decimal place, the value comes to 13.9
